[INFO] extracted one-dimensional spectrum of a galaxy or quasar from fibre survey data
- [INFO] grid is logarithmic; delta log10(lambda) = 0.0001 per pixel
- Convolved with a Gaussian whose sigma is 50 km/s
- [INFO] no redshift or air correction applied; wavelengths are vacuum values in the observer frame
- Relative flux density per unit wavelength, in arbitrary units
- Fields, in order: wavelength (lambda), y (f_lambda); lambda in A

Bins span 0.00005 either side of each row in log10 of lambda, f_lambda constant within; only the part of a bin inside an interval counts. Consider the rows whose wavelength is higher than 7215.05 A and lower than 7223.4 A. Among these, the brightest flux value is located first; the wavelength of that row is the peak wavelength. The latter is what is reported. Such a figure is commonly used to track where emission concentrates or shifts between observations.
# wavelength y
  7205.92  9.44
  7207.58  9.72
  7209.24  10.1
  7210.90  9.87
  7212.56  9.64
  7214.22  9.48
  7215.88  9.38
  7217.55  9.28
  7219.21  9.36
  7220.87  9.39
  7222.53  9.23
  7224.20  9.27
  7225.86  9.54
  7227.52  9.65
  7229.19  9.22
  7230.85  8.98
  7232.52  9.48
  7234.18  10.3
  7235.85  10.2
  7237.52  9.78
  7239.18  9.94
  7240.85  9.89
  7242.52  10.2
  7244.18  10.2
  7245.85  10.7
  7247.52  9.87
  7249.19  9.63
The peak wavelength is 7220.87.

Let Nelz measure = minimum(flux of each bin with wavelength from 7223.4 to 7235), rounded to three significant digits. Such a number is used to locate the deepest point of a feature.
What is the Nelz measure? 8.98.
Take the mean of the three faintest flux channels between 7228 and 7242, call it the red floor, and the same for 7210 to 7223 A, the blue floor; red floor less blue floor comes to -0.1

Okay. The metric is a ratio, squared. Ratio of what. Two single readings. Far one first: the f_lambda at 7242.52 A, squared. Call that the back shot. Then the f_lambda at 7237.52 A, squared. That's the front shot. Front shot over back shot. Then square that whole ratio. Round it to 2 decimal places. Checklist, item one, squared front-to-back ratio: 0.85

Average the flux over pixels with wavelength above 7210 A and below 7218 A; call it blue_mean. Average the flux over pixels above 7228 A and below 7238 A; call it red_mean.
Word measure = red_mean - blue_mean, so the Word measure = 0.1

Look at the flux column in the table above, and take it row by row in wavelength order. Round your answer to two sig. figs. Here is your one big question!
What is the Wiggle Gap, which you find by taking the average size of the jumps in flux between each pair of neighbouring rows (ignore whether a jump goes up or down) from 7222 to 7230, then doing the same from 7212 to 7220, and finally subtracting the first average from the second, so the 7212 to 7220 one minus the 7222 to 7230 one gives -0.10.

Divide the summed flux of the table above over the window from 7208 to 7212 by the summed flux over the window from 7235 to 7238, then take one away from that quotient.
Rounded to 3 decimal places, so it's -0.001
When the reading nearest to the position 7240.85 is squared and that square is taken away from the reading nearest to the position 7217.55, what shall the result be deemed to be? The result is -88.5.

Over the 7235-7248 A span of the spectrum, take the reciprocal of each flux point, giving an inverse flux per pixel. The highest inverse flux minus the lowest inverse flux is 0.0088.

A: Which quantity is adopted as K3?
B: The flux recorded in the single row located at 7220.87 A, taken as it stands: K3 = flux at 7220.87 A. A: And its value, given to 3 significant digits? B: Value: 9.39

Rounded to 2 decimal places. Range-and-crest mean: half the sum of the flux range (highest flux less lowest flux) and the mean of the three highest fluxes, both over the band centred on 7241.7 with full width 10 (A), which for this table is 5.64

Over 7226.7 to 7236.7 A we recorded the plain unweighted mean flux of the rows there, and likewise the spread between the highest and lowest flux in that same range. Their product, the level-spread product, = 13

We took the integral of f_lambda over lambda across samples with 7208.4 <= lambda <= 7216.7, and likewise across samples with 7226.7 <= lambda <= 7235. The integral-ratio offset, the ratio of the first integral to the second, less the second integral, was -78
